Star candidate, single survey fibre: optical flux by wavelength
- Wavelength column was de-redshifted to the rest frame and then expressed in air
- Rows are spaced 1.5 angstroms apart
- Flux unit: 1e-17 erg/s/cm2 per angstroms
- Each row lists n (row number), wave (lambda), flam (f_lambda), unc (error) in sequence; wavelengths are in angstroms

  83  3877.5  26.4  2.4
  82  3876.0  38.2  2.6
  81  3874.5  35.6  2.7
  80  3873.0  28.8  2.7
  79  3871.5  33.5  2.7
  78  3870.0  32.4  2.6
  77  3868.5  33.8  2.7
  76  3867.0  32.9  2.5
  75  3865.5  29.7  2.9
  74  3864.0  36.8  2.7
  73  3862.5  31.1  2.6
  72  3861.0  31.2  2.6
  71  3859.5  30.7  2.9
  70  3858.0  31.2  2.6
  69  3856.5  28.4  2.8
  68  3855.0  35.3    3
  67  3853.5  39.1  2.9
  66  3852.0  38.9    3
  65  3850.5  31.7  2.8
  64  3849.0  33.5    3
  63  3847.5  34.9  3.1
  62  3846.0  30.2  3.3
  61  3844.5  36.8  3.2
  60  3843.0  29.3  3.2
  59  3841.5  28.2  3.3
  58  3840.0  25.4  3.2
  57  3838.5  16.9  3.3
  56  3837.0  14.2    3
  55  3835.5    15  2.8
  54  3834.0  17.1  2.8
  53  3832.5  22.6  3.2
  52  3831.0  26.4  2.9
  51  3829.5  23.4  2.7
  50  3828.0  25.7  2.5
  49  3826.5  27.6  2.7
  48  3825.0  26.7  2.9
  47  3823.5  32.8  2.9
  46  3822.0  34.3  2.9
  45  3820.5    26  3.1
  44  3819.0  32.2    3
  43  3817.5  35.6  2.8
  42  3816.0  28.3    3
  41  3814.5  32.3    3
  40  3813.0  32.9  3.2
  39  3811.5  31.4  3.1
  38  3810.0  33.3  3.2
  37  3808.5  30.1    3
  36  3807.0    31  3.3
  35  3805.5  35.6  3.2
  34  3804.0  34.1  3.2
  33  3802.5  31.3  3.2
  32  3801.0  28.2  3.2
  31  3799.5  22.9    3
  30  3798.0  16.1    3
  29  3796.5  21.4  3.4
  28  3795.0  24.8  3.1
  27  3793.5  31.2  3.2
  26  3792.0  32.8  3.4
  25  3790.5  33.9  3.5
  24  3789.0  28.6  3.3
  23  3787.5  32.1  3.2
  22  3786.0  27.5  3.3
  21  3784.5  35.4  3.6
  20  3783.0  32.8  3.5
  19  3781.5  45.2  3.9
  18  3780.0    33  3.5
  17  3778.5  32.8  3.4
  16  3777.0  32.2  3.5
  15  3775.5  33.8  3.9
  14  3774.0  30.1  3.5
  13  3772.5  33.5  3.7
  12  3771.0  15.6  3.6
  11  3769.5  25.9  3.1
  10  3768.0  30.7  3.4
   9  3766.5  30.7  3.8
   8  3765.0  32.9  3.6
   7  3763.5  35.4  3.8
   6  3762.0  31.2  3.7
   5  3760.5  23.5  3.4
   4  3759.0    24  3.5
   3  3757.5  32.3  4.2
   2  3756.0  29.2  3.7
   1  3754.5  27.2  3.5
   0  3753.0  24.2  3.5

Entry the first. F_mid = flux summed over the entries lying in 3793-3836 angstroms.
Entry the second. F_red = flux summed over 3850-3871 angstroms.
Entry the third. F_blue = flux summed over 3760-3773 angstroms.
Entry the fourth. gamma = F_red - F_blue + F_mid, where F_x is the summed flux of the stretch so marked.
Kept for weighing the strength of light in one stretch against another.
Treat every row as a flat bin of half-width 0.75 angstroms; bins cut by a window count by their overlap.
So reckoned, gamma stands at 1014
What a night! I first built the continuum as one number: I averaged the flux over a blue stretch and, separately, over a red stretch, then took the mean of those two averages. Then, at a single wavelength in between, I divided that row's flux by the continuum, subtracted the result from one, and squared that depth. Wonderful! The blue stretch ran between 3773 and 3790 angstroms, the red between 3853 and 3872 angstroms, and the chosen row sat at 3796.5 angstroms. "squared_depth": 0.12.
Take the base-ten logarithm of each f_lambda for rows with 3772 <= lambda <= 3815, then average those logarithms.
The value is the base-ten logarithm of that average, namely 0.172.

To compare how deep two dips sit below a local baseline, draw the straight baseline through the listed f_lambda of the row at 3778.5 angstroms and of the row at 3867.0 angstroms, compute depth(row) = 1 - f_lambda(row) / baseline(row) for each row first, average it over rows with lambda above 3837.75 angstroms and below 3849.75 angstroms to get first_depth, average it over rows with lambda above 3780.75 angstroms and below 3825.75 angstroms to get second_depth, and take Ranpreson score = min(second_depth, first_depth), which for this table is 0.07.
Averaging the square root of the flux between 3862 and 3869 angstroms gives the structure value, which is 5.7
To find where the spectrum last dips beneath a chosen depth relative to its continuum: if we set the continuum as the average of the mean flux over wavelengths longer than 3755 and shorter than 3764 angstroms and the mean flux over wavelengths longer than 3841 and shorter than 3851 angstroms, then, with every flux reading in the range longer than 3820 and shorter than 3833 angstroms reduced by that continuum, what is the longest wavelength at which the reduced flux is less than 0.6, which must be 3832.5 angstroms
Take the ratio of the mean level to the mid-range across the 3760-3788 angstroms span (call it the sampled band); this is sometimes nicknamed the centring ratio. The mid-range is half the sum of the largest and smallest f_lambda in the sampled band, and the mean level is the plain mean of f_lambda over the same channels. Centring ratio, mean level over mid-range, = 1.03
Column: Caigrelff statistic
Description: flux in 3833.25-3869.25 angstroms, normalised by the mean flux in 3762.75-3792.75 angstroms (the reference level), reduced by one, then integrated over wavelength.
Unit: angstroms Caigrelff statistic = -2.3 angstroms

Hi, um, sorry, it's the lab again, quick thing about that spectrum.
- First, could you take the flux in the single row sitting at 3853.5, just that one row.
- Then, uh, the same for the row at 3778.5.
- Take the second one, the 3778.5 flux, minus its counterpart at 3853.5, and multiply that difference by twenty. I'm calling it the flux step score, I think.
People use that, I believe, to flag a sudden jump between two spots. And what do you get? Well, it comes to -126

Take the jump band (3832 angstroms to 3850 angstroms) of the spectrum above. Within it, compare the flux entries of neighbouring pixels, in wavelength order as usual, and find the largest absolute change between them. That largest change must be 8.5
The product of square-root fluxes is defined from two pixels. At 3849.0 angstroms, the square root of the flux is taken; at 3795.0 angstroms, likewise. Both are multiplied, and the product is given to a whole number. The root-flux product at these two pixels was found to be 29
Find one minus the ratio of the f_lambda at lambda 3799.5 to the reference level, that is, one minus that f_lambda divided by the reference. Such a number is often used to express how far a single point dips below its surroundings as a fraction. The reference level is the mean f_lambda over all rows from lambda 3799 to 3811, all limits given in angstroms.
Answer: 0.26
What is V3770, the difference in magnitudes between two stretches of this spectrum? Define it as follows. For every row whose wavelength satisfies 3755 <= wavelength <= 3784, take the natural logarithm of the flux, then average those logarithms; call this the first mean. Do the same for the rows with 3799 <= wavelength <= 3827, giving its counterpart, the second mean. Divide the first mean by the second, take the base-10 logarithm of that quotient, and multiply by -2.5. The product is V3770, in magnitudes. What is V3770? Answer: 0.01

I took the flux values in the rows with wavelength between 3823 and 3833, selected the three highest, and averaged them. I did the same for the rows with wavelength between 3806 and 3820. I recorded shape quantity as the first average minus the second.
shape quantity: -5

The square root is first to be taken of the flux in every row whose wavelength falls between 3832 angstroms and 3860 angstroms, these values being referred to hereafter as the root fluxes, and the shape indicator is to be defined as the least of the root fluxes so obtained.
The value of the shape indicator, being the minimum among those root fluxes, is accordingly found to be 3.77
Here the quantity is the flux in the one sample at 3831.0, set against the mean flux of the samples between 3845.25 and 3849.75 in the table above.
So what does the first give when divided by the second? 0.80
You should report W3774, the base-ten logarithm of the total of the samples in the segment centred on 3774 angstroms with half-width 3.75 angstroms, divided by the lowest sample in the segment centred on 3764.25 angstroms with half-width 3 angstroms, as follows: 0.67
